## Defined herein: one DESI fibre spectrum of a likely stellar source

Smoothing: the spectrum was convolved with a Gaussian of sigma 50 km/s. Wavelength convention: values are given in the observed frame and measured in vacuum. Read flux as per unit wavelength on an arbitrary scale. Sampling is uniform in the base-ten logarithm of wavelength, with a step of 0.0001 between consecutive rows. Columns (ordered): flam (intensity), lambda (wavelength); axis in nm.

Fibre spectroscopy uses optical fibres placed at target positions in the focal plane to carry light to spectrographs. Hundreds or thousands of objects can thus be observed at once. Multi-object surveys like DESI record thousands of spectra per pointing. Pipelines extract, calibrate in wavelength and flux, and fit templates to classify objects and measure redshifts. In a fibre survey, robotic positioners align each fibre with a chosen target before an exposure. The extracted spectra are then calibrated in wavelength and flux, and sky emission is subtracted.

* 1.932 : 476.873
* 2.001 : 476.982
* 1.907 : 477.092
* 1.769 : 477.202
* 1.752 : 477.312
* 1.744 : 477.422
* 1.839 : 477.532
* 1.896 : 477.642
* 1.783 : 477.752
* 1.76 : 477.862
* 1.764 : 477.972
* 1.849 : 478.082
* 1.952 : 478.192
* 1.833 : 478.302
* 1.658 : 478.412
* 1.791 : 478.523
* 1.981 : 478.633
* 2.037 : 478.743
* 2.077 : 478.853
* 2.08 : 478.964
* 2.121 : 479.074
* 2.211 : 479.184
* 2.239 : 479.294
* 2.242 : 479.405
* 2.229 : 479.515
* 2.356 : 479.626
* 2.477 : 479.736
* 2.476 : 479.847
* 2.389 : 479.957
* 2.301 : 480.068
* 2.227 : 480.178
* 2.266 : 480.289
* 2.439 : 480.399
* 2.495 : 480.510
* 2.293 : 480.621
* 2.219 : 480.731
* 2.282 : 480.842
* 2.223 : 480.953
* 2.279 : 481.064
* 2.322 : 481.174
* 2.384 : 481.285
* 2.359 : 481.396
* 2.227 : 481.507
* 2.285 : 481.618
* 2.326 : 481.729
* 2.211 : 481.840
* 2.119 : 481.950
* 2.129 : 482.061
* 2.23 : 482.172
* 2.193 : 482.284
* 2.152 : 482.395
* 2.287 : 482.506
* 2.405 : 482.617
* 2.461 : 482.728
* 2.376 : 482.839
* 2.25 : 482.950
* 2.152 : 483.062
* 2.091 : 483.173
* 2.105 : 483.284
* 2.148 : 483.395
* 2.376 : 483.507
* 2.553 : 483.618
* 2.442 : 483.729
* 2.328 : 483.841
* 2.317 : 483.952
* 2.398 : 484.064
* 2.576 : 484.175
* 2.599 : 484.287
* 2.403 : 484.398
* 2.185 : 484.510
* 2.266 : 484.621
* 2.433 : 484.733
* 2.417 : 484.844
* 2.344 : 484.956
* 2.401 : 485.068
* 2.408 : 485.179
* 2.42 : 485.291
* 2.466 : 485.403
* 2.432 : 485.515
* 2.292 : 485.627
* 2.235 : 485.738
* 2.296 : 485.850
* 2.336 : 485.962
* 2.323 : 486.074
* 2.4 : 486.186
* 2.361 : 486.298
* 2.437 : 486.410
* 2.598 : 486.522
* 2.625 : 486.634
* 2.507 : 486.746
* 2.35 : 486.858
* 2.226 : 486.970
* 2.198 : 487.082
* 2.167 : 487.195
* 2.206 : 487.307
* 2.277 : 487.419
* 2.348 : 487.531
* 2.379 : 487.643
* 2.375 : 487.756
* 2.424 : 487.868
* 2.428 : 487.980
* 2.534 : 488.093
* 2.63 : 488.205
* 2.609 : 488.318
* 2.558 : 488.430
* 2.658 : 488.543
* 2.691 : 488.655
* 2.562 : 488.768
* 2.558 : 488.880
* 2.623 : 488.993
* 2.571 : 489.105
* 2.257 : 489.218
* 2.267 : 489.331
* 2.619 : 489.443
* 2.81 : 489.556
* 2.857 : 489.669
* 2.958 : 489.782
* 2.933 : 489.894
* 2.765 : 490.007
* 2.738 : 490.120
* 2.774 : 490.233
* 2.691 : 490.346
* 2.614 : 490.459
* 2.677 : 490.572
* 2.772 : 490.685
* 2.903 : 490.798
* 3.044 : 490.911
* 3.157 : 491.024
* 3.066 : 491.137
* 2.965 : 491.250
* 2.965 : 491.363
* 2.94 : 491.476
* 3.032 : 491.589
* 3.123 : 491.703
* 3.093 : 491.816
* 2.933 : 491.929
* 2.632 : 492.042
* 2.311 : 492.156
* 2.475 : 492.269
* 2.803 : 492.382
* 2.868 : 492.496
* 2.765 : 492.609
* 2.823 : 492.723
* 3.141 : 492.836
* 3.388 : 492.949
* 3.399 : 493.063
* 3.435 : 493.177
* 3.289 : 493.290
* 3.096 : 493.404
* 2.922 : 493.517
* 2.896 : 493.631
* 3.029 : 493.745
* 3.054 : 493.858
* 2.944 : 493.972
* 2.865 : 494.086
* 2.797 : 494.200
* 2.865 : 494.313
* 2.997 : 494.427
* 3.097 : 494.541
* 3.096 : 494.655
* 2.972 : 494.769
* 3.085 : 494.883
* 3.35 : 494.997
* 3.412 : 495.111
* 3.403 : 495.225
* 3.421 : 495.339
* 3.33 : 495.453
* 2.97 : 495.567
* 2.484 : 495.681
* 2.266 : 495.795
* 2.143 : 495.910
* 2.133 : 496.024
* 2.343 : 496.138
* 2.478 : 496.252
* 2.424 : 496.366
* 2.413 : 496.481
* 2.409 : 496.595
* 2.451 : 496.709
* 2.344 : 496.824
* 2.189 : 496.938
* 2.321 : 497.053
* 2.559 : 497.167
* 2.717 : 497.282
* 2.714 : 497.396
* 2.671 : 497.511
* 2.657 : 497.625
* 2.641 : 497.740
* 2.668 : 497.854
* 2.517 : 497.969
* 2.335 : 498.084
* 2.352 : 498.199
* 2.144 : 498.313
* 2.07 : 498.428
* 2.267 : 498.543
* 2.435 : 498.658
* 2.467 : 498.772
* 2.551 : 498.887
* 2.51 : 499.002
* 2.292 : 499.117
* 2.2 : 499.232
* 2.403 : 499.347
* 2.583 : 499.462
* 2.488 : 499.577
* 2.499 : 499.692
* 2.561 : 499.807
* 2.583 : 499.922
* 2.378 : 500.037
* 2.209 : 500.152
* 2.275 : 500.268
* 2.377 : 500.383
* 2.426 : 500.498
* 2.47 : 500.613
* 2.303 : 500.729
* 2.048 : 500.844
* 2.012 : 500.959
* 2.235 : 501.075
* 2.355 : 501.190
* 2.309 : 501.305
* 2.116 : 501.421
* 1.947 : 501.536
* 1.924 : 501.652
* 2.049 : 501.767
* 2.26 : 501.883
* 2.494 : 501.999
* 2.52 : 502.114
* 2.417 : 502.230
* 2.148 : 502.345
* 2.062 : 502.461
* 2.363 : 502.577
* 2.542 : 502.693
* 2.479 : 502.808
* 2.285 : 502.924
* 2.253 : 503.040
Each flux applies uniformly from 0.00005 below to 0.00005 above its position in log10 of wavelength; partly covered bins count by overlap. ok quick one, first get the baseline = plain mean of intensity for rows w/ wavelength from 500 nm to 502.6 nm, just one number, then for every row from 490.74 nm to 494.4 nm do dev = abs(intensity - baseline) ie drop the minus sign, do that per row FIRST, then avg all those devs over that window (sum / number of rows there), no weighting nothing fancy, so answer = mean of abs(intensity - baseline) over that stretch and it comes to 0.72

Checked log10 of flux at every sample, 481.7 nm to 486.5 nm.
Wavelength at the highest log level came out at 484.287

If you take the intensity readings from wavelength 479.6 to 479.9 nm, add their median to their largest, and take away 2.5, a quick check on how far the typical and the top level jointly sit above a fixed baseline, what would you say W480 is 2.5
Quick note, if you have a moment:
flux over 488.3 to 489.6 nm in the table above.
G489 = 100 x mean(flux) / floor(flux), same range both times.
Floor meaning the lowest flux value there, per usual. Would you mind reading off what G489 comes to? 114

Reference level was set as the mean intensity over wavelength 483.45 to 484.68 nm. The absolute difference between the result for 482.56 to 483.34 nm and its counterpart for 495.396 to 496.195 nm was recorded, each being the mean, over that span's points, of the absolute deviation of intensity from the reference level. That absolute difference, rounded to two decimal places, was 0.17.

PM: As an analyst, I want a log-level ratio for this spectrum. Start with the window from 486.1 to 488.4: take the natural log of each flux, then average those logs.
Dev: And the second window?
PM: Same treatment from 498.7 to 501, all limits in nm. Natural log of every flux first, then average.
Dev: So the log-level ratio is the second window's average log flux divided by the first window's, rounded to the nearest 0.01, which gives 0.99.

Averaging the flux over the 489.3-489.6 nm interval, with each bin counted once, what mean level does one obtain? 2.6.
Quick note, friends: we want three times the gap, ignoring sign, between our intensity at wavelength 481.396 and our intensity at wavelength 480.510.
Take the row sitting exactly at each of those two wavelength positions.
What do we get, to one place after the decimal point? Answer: 0.4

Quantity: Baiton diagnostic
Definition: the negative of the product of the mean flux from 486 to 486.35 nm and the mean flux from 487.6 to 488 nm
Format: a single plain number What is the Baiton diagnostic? -5.7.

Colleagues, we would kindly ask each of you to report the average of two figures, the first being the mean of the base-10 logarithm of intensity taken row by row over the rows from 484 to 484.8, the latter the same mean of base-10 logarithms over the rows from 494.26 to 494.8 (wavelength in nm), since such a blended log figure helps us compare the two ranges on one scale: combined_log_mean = 0.429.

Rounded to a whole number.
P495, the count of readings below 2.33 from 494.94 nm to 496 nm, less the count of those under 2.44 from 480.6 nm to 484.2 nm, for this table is -27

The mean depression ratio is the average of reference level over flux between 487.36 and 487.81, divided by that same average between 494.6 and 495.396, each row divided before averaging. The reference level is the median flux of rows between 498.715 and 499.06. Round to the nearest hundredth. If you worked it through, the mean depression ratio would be 1.38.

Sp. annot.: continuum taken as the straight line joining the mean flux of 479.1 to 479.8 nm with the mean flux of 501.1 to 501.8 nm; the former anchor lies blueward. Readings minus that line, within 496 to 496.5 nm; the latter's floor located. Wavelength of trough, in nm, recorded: 496.024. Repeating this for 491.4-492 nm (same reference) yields 491.929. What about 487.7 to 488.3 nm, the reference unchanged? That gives 487.756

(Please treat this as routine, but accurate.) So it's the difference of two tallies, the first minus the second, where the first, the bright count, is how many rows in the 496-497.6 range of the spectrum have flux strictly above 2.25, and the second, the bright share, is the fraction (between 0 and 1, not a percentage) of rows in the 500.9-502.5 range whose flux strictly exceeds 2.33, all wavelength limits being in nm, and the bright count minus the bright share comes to 12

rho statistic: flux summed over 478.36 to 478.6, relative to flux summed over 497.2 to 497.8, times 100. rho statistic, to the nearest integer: 26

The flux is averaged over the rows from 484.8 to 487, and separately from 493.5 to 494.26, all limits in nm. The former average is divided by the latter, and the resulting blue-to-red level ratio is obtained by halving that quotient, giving 0.41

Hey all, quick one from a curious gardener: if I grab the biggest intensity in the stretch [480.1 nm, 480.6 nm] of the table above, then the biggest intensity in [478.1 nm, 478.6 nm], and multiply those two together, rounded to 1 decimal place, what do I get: 4.9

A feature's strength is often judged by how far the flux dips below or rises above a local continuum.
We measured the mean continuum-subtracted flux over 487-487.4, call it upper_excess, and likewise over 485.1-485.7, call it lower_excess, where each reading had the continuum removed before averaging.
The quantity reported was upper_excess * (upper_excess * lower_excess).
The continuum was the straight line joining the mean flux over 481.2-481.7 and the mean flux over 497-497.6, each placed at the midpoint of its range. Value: 0.001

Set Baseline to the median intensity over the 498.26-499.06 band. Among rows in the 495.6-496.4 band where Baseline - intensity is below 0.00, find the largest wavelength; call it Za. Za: 496.252 nm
